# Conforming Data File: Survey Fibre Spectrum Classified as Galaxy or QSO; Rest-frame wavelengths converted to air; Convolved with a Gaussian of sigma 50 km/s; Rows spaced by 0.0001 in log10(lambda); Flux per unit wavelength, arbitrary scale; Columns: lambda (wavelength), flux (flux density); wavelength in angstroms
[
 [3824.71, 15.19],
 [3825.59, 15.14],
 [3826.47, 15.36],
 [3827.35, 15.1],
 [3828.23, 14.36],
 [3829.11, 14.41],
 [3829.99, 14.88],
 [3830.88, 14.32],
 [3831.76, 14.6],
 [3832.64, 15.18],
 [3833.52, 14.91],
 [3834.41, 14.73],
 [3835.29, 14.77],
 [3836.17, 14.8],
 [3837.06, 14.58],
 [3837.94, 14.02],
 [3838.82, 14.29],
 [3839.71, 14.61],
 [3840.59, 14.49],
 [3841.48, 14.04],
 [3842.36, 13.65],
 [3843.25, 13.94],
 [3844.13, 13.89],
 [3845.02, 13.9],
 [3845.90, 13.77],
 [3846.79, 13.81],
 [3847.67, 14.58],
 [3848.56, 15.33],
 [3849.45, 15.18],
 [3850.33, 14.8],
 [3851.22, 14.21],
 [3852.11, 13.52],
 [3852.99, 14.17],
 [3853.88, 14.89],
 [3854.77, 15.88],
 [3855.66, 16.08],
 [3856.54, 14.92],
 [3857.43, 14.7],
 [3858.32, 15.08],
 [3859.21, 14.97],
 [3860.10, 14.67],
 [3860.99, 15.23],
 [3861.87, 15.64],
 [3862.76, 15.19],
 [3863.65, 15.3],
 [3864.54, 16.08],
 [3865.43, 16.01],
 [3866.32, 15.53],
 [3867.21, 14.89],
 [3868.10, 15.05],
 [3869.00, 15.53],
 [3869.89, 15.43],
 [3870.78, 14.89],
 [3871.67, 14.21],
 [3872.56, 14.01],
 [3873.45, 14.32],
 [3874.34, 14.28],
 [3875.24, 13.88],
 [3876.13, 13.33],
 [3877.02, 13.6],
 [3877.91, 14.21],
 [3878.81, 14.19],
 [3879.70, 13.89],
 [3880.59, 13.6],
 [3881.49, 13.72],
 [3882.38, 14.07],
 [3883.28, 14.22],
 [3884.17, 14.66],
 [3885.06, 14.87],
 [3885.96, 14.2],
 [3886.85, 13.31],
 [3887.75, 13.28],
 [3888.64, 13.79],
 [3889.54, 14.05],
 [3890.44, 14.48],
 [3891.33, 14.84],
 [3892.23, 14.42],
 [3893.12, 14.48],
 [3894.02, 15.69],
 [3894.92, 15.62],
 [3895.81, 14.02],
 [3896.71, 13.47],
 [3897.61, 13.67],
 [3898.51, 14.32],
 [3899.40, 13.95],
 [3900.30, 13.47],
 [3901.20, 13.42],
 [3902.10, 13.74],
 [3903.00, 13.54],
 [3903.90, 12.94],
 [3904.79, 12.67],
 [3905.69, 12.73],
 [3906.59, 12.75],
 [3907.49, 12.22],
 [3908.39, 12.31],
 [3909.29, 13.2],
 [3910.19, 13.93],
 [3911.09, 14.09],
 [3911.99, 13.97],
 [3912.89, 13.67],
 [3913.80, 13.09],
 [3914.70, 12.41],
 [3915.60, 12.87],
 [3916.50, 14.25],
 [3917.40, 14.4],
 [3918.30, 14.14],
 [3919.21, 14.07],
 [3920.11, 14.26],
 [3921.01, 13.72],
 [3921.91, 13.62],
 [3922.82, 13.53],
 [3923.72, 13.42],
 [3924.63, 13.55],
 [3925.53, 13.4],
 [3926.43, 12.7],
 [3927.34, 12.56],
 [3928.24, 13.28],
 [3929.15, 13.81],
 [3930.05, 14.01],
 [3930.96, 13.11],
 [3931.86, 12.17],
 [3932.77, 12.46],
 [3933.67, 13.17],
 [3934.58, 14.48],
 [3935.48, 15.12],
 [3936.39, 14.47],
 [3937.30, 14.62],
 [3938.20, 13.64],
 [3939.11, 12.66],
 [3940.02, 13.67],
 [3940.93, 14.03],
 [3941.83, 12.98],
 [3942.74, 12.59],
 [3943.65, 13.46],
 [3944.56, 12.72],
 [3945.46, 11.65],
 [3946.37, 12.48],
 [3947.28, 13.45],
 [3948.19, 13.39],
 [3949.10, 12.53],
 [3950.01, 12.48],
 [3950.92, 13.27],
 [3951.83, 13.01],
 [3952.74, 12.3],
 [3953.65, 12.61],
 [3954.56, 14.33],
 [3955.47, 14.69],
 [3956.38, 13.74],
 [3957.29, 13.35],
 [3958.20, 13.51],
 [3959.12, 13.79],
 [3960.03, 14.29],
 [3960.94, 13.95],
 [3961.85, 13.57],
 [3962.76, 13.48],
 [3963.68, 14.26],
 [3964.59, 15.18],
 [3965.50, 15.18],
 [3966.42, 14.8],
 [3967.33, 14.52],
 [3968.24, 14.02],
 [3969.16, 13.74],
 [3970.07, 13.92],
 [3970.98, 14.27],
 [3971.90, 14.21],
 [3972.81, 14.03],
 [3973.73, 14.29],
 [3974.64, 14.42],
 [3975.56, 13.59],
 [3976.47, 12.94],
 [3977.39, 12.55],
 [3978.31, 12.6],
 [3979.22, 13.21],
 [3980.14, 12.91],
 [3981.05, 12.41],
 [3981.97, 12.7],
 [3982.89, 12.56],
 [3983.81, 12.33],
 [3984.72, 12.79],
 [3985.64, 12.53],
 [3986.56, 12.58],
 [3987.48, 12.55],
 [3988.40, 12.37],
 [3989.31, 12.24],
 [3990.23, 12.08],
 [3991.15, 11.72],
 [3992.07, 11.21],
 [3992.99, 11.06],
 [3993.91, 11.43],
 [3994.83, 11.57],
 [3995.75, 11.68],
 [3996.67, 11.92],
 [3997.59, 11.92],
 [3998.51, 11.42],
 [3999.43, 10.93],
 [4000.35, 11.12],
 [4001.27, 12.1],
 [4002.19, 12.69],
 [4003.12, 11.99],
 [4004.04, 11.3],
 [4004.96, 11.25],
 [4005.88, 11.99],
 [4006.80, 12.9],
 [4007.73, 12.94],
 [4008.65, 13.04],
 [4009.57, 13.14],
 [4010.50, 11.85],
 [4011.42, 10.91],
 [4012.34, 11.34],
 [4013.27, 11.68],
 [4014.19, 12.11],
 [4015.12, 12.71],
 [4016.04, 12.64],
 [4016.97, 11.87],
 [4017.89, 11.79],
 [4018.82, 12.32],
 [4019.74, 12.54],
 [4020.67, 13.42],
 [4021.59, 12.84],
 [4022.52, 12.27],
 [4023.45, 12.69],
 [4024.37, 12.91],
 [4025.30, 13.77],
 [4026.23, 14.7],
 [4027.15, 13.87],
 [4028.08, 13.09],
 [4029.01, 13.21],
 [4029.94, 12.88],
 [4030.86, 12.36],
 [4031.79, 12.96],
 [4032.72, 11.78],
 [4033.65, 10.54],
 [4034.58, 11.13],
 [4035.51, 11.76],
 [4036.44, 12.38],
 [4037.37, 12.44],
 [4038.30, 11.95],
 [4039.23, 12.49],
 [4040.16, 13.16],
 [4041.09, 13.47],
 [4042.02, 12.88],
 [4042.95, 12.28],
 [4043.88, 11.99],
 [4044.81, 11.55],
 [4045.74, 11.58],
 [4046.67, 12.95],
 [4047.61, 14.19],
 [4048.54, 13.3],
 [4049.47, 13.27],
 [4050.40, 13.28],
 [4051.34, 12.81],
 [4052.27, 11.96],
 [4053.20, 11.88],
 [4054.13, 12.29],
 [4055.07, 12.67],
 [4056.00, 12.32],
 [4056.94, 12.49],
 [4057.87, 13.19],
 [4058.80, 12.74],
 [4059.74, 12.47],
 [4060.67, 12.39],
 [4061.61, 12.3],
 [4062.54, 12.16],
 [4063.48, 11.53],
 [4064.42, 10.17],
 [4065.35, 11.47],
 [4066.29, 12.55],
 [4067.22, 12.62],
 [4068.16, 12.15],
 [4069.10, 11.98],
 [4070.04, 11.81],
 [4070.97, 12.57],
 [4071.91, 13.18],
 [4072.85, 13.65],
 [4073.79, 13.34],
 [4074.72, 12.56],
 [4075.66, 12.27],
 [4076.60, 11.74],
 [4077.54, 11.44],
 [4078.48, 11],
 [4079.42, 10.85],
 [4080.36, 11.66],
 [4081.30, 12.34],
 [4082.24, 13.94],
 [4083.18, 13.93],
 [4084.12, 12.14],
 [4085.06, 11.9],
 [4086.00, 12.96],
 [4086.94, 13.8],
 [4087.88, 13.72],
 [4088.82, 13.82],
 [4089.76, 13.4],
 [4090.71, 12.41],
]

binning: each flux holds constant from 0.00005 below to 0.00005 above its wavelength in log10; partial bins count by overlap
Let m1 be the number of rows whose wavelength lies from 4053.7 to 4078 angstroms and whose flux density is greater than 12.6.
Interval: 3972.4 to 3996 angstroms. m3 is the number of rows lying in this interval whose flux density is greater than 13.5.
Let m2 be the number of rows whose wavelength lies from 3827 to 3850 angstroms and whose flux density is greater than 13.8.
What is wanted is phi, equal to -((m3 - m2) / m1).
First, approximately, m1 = 7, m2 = 24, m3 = 4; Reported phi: 2.9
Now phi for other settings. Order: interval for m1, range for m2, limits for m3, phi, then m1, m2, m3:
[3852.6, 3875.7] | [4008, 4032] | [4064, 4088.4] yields -0.1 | 26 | 2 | 5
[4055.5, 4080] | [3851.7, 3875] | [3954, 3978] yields 0.5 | 6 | 25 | 22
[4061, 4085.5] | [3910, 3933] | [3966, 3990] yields -0.2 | 6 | 10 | 11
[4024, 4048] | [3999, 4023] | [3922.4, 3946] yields -0.8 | 13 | 0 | 11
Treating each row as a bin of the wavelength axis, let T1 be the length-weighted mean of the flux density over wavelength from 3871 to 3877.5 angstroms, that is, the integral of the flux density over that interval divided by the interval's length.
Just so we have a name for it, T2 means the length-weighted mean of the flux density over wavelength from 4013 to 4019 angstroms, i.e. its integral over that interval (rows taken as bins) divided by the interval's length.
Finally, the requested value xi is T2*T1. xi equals 170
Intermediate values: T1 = 14.0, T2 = 12.16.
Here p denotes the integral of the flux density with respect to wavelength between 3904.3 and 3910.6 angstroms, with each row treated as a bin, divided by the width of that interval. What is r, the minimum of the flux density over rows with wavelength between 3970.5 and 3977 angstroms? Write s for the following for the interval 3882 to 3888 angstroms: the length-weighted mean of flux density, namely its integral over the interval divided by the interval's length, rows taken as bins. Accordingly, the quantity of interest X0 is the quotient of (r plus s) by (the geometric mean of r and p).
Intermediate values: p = 12.8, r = 12.94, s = 14.1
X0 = 2.10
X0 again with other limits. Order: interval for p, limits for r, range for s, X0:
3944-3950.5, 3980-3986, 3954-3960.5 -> 2.10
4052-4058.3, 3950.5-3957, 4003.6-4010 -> 2.00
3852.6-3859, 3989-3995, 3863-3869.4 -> 2.05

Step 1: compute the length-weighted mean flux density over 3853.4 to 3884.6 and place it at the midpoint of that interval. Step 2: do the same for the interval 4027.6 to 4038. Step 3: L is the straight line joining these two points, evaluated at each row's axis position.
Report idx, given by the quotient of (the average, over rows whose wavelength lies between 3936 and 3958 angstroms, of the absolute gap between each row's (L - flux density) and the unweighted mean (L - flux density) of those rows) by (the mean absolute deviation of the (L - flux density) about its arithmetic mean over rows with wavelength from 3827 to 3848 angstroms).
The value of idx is 1.92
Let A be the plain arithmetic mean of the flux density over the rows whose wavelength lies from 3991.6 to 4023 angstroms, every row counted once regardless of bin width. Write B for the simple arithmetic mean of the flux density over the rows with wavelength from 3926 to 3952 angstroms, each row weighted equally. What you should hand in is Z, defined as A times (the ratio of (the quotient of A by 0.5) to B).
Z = 21.7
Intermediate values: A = 12.0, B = 13.2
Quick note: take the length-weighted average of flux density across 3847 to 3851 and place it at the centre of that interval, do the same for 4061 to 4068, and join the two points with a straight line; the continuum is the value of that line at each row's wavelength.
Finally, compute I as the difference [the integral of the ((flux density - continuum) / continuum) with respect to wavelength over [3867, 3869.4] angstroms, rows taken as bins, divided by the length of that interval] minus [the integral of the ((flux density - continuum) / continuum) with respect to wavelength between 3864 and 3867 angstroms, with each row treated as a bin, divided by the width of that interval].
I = -0.04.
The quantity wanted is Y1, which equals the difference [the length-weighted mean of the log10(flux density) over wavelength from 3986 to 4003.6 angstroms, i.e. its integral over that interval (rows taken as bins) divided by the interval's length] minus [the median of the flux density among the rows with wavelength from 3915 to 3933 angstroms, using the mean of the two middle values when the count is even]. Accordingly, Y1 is -12.5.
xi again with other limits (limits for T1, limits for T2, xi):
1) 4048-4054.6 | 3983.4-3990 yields 159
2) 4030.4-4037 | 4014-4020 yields 145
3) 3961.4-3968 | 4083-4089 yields 189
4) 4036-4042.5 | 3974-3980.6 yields 168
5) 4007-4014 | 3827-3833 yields 178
